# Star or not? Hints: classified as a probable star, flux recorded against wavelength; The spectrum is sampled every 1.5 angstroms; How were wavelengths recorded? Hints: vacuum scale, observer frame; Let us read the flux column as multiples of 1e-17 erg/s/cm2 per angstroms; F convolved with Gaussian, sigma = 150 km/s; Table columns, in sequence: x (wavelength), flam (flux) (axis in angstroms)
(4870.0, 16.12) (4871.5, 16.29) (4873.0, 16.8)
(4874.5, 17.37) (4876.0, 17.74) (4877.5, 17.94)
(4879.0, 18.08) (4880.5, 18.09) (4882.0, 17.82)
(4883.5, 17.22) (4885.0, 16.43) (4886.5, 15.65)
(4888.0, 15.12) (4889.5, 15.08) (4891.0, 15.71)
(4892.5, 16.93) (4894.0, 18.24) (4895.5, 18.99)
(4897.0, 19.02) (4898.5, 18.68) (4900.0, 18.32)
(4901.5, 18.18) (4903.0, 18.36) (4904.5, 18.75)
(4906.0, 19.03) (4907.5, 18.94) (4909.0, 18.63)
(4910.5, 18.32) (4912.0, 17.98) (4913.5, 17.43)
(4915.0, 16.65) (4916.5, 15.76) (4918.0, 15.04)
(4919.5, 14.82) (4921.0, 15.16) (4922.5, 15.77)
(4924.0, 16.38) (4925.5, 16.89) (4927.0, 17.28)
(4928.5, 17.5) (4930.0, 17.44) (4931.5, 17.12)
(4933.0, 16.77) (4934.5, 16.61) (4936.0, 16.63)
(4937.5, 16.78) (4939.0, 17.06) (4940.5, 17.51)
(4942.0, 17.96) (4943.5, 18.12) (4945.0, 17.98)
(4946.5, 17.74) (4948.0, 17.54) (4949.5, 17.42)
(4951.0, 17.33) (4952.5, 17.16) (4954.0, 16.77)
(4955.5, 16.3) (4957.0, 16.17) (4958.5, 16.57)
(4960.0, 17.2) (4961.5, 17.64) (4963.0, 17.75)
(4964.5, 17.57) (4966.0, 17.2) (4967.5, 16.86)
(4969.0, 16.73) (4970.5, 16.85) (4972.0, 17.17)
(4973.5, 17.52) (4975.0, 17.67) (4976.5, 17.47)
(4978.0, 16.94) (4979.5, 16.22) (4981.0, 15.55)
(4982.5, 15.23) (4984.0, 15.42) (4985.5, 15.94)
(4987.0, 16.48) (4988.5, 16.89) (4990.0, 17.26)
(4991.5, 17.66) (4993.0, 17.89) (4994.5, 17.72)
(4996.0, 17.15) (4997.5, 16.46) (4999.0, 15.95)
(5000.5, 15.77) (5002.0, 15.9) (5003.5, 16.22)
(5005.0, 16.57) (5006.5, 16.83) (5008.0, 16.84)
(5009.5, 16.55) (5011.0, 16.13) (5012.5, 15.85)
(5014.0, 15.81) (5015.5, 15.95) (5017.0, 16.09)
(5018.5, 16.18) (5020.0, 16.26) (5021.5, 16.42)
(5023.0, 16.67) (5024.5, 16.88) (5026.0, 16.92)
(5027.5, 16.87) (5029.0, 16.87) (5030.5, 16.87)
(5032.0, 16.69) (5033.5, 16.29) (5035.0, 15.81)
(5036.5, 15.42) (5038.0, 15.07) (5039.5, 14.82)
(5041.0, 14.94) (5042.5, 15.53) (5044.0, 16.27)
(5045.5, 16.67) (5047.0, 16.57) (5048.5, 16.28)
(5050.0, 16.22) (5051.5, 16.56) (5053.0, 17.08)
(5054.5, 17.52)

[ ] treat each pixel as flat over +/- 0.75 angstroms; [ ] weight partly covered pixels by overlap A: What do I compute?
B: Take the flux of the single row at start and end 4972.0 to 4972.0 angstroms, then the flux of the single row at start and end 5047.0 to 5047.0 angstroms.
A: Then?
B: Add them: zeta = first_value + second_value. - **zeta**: 33.7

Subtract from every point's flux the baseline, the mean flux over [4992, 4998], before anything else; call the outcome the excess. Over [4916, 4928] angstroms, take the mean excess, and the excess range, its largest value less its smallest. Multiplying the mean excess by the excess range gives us -3.5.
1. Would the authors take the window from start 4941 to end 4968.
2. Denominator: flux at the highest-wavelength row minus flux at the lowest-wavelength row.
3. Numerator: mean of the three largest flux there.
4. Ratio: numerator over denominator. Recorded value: -16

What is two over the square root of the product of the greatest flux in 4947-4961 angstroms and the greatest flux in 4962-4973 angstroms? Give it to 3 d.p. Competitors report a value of 0.113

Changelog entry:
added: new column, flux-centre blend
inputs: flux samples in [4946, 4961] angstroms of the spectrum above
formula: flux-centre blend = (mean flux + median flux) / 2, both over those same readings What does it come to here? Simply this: 17.1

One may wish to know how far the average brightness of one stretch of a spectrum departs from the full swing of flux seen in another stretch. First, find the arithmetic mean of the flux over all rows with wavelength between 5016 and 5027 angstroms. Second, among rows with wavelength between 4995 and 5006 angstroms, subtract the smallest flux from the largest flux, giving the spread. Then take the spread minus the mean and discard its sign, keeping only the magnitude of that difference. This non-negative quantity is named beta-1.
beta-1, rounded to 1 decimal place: 15.1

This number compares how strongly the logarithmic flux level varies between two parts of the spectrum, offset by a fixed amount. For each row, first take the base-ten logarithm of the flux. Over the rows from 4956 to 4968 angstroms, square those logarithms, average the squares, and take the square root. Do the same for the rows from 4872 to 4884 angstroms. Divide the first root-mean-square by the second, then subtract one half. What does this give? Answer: 0.490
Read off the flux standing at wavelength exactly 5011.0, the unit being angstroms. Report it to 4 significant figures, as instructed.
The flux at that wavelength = 16.13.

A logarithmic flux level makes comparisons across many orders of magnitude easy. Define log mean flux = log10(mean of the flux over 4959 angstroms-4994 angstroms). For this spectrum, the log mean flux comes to 1.23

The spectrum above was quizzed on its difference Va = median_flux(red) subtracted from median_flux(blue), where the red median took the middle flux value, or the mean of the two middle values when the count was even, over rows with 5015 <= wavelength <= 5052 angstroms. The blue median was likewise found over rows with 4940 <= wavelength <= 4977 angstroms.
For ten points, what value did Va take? 1.14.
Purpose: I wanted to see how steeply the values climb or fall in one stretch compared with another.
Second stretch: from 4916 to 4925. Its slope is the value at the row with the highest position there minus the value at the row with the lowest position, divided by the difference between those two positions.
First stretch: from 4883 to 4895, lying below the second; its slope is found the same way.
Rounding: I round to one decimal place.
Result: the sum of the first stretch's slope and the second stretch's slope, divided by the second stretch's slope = 2.2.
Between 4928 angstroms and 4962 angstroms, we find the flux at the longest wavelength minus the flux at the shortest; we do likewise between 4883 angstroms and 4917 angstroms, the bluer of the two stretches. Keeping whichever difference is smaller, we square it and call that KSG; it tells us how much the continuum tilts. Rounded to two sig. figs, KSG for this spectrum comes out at 2.1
